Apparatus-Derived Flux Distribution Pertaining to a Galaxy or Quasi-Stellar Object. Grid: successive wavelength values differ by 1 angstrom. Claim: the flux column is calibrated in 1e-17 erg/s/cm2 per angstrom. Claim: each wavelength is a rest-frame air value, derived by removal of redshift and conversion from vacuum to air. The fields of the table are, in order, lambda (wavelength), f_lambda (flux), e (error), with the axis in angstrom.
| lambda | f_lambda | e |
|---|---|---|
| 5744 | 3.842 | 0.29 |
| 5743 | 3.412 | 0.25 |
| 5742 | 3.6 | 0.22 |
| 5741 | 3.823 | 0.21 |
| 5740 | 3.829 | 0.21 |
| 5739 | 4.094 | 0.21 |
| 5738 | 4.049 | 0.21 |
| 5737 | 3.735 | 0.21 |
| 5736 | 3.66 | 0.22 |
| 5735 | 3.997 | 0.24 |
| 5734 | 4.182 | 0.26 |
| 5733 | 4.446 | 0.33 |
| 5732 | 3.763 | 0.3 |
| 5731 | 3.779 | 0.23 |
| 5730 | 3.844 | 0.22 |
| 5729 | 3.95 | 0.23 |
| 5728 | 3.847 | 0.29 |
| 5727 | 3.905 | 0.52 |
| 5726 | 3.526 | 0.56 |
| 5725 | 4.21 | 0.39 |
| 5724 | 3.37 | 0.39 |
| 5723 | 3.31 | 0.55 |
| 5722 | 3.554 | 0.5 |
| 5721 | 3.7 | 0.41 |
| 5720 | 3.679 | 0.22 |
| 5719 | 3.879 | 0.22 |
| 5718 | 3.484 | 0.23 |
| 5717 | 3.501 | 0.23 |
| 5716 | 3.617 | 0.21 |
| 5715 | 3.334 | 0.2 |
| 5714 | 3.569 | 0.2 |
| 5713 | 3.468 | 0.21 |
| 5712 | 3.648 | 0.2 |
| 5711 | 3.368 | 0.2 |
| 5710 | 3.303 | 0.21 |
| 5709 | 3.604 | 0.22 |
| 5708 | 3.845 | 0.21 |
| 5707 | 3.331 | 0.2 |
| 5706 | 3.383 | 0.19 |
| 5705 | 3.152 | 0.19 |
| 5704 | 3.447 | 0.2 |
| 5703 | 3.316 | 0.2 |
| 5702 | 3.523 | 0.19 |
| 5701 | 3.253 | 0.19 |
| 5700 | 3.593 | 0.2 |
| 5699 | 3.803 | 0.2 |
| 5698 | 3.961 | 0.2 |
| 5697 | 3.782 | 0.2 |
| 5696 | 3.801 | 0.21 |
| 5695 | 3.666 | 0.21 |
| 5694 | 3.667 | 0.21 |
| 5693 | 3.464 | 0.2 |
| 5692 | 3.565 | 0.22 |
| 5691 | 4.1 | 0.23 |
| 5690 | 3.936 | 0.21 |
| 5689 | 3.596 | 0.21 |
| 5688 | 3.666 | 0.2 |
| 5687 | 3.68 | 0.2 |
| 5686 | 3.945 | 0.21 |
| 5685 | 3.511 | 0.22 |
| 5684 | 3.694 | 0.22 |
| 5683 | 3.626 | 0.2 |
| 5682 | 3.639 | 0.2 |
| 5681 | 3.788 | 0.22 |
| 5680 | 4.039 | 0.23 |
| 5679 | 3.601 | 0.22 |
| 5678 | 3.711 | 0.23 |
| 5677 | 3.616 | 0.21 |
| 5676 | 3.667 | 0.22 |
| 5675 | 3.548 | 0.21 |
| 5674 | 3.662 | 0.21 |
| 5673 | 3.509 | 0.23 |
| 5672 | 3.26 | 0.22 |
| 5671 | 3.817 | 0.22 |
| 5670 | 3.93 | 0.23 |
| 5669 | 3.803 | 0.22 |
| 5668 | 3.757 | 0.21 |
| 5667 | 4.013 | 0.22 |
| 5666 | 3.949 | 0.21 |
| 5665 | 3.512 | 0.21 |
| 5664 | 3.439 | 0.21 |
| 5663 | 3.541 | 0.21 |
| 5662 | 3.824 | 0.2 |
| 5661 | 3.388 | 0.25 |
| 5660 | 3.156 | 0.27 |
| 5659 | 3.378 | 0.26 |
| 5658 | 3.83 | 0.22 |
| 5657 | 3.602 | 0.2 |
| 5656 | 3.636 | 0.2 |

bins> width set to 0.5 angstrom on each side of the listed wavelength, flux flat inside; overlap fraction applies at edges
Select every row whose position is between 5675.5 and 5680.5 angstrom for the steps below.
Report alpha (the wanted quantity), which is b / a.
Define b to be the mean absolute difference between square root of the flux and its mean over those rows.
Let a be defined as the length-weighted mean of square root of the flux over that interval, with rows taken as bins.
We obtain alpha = 0.017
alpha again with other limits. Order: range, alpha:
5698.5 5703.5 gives 0.024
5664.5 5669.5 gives 0.018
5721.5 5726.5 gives 0.033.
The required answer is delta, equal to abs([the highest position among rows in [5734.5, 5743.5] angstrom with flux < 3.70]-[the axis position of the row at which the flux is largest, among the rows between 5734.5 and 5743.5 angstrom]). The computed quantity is 4 angstrom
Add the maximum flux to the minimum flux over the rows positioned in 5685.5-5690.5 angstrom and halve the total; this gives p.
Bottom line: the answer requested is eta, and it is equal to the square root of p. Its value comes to 1.94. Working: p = 3.77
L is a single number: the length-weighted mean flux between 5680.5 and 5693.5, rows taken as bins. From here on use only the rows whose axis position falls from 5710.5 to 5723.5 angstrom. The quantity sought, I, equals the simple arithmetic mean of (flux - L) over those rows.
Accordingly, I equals -0.2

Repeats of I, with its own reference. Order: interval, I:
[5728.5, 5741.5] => 0.2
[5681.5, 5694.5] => 0.0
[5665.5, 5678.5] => 0.0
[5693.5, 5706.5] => -0.1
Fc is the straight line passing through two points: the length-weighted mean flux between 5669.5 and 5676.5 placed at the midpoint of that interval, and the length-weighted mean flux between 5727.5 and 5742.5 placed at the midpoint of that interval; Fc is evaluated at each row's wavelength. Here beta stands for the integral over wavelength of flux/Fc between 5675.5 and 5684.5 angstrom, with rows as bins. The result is 9.12 angstrom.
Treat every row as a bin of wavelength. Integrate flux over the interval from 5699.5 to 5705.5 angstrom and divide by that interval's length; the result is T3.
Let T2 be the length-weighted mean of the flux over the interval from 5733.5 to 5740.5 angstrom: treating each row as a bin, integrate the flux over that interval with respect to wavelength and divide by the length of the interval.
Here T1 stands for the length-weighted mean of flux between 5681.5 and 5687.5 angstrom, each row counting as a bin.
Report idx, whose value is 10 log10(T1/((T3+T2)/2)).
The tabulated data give 0.0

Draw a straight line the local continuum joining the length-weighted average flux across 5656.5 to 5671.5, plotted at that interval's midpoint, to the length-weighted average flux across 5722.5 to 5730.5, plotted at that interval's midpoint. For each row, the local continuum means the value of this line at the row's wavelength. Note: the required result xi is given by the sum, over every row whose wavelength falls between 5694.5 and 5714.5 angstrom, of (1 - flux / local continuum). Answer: 0.9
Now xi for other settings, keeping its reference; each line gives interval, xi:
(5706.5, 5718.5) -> 0.7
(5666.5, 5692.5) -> -0.2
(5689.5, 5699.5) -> -0.2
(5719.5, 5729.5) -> 0.1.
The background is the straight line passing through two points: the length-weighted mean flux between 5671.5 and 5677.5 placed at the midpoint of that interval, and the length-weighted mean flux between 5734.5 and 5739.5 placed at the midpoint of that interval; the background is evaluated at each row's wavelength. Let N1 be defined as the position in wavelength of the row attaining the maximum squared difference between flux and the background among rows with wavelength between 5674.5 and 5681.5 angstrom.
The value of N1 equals 5680 angstrom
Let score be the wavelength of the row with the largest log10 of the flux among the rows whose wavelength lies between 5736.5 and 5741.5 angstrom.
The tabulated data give 5739 angstrom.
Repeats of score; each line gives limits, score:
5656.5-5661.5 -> 5658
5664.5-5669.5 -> 5667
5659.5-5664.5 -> 5662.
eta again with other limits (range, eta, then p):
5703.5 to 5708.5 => 1.87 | 3.50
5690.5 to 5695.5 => 1.94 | 3.78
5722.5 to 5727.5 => 1.94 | 3.76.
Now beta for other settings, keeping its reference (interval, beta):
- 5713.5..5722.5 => 8.44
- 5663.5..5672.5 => 9.29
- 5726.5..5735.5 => 9.18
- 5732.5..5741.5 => 9.15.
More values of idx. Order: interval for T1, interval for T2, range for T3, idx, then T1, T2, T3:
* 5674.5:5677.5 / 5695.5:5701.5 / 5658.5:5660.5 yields 0.2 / 3.61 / 3.7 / 3.3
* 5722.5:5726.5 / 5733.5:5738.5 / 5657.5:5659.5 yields -0.2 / 3.60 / 3.9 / 3.6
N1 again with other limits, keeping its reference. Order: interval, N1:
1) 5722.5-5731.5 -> 5723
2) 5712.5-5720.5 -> 5715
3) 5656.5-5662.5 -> 5658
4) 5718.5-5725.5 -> 5723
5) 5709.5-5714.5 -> 5710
